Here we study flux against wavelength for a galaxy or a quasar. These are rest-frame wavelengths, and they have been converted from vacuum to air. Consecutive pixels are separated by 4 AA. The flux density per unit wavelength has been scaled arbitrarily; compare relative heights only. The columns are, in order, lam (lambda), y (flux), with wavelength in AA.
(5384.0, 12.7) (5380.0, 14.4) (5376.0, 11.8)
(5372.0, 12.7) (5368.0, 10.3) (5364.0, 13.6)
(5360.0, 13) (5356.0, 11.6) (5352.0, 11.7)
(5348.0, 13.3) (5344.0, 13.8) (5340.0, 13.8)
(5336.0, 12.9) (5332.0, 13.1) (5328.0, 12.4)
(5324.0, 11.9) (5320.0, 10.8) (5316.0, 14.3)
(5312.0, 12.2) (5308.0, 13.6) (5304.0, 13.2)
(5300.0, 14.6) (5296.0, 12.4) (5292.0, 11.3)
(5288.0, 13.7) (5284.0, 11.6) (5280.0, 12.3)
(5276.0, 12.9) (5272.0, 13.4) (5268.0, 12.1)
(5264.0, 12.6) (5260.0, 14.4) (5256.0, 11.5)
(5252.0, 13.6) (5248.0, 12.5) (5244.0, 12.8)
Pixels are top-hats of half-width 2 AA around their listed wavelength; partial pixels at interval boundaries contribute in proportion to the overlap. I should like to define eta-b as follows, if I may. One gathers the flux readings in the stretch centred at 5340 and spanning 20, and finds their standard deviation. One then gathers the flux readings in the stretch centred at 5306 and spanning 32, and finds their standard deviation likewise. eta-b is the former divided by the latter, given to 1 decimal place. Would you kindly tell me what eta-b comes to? 0.3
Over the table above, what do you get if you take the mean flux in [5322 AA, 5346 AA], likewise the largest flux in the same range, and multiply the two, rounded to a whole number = 179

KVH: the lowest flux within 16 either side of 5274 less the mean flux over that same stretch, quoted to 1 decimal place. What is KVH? -1.3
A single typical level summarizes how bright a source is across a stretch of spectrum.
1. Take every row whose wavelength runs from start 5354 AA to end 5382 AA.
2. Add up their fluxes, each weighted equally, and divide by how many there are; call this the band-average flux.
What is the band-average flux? 12.5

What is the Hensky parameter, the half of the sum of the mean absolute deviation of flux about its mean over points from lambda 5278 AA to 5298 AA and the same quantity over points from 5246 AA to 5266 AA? 0.76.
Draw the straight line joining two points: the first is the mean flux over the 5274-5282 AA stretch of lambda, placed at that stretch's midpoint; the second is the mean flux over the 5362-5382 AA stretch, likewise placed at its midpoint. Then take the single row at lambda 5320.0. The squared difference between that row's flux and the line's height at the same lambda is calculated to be 3.2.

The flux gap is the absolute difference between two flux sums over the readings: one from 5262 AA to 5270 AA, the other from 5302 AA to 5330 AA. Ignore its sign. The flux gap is 64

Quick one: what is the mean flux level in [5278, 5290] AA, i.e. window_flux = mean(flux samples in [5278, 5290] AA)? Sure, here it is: 12.5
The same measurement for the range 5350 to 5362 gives 12.1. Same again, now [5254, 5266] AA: 12.8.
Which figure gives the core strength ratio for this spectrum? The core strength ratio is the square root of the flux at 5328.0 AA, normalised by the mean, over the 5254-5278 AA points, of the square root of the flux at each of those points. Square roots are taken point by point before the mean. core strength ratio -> 0.98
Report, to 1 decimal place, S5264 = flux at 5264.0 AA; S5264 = 12.6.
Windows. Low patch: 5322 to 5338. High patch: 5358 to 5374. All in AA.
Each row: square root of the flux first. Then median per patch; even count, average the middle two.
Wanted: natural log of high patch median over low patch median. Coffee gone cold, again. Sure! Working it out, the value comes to 0.01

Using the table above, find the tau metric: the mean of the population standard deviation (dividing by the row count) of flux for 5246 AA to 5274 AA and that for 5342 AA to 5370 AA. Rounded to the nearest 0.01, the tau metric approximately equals 1.06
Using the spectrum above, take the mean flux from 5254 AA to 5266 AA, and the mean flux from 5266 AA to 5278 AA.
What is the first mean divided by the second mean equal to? 1.00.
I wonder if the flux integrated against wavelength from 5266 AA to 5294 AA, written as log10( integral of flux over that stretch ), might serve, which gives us 2.54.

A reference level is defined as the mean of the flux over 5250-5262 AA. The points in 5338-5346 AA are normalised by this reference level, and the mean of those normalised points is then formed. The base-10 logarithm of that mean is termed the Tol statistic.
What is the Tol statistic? 0.020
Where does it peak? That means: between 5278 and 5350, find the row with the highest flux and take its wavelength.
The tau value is 5300.0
